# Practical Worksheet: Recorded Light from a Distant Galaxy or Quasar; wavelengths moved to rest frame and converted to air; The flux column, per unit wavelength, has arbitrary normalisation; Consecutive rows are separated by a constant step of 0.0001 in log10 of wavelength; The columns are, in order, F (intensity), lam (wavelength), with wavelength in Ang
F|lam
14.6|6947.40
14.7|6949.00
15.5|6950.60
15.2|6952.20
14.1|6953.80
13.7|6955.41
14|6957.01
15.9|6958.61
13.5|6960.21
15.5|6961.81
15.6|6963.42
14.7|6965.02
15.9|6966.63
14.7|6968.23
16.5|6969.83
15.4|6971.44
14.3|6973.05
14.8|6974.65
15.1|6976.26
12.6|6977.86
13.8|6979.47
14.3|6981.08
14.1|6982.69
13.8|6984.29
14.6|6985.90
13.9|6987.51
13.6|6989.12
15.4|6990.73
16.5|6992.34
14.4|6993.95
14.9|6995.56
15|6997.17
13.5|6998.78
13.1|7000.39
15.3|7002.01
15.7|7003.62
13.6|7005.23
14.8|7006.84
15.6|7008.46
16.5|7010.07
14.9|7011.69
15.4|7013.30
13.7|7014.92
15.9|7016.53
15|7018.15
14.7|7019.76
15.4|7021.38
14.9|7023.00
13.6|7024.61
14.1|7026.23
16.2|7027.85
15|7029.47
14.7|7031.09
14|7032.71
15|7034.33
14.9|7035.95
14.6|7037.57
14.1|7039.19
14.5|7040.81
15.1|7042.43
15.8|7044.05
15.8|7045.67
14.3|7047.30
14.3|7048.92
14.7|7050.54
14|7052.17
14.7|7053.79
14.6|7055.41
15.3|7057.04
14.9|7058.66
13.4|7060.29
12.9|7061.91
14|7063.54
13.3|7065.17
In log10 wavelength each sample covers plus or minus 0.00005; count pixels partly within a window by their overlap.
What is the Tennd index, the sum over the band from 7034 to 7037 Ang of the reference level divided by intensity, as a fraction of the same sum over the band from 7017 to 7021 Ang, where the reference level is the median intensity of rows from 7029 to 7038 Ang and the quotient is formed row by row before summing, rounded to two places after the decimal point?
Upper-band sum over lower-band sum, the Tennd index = 0.99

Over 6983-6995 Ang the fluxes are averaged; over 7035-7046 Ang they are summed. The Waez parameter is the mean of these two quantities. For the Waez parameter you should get 59.7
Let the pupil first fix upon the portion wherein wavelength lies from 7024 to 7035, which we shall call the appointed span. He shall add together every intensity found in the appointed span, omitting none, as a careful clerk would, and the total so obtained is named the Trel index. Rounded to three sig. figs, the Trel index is 103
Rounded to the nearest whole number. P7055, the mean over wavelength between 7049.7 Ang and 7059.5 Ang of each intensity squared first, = 216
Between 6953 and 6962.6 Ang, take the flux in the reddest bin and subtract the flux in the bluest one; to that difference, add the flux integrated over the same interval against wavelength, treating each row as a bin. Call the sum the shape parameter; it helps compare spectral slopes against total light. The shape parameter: 140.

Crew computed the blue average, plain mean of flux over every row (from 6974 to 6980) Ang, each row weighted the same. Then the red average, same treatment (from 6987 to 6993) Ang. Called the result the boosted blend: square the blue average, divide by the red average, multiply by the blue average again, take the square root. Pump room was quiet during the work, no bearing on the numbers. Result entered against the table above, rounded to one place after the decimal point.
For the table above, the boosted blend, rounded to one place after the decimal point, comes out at 13.7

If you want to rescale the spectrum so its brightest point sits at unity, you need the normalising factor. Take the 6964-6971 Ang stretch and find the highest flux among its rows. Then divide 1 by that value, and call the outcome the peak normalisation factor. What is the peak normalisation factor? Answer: 0.061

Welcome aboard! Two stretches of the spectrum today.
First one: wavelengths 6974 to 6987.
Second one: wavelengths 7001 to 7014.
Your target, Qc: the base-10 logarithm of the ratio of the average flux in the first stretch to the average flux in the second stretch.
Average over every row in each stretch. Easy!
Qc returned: -0.032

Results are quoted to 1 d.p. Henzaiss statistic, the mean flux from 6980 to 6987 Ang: 14.2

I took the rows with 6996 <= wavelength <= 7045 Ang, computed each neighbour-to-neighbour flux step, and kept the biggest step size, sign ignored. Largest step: 2.20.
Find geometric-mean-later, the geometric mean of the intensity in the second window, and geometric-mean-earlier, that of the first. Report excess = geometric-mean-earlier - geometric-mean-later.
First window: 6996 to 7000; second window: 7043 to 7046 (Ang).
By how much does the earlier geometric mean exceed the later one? -1.57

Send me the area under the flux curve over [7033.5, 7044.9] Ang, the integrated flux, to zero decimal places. 169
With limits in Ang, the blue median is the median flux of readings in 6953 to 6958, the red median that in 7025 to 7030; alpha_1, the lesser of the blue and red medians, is 14.0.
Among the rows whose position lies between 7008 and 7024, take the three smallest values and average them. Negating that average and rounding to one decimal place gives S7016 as -14.4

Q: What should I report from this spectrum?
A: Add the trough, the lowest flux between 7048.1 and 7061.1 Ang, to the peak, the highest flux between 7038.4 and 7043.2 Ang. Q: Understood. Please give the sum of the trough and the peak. 28.5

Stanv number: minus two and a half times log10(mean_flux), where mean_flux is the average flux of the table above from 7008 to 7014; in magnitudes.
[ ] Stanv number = -2.98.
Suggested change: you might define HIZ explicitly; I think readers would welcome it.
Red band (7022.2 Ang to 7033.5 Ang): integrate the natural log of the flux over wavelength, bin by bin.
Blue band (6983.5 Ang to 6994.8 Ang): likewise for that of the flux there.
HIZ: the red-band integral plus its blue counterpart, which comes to 60.6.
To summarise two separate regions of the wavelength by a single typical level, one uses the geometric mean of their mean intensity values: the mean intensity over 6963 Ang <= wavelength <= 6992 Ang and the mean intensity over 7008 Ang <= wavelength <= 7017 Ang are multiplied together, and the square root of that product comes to 14.97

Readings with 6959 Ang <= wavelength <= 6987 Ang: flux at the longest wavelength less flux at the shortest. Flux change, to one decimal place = 1.1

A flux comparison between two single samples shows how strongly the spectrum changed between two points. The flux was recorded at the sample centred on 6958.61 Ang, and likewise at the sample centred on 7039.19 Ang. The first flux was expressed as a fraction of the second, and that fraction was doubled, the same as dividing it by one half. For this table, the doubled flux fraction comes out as 2.26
